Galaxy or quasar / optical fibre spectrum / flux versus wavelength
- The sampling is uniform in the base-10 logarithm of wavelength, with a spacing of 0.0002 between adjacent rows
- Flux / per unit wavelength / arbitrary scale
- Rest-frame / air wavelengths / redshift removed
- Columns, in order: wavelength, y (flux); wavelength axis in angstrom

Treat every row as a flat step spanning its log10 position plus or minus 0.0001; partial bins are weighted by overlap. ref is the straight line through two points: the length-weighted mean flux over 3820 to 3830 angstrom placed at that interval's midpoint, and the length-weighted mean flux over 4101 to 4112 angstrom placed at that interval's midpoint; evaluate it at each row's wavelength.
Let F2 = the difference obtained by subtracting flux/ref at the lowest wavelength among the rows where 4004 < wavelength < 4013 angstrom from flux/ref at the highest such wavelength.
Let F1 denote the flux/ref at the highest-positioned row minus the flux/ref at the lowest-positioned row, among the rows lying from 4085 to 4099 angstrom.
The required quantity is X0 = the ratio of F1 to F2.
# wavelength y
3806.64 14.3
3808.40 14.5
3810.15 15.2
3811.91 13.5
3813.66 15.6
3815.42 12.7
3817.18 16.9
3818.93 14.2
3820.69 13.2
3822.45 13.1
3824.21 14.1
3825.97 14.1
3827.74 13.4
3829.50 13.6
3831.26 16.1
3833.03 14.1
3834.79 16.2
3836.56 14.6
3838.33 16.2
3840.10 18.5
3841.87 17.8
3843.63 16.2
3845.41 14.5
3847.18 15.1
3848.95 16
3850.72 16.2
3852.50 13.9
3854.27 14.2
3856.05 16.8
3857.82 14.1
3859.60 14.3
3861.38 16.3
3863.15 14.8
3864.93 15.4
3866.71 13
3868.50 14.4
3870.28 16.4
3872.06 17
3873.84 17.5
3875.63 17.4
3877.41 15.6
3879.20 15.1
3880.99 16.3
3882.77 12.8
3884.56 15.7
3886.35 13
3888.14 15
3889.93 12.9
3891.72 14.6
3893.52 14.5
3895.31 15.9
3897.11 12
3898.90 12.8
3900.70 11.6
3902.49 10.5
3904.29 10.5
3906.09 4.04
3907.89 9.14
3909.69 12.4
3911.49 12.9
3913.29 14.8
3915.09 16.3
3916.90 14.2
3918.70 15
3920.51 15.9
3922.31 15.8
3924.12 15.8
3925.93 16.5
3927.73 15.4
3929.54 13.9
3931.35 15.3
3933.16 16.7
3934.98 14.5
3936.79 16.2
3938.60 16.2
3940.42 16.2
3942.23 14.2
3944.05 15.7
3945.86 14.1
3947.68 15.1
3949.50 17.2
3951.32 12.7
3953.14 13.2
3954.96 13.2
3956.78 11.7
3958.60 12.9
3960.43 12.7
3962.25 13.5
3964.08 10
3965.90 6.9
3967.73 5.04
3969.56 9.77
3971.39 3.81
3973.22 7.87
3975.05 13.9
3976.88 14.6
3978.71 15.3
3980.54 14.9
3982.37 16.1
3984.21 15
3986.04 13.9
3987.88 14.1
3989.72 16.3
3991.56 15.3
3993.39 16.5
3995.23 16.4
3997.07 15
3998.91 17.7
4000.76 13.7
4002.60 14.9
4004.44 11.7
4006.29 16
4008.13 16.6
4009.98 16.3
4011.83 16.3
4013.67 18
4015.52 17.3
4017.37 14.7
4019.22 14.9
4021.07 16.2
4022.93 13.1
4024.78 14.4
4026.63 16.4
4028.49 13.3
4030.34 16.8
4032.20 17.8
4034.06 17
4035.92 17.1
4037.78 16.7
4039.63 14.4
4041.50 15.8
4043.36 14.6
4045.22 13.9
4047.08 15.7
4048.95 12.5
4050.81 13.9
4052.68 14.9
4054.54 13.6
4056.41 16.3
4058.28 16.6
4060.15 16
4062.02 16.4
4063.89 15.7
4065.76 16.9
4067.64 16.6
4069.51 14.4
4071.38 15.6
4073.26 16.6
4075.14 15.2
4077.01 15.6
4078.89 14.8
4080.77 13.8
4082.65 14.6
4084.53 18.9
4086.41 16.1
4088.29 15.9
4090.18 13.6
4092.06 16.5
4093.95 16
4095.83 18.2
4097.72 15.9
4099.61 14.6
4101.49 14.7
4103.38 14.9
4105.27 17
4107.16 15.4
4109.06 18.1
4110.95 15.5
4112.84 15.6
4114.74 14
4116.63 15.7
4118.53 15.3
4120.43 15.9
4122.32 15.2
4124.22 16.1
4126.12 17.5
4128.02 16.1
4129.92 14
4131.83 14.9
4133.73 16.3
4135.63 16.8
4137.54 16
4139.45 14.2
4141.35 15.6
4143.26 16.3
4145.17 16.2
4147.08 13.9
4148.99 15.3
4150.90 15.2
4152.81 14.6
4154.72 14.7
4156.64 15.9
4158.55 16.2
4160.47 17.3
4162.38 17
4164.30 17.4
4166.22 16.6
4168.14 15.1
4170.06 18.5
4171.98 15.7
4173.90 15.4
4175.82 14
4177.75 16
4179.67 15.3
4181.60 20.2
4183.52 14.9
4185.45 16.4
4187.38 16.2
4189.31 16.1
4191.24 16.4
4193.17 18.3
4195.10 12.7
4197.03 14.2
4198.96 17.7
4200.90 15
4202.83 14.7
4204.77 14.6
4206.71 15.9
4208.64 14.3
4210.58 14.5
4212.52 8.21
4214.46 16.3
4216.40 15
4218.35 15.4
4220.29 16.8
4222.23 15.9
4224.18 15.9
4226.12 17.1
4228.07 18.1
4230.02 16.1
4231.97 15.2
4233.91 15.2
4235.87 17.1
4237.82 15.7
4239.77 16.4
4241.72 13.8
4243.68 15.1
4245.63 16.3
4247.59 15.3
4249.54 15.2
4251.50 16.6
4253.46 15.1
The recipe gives -0.1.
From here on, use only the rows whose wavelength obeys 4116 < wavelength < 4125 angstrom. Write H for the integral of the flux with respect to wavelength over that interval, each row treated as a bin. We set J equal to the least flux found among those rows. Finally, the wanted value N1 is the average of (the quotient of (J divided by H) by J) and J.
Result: 7.60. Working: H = 141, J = 15.2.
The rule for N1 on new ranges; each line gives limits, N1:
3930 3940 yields 7.25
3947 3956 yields 6.35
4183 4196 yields 6.35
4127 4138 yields 7.00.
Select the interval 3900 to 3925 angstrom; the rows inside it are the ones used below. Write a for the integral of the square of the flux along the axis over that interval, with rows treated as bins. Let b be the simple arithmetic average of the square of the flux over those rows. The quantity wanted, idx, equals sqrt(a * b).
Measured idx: 872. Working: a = 4364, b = 174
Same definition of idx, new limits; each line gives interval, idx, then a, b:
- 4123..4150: 1279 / 6641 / 246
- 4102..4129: 1314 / 6818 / 253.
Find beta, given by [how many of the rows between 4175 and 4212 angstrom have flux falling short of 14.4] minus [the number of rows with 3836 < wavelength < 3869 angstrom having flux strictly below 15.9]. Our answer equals -7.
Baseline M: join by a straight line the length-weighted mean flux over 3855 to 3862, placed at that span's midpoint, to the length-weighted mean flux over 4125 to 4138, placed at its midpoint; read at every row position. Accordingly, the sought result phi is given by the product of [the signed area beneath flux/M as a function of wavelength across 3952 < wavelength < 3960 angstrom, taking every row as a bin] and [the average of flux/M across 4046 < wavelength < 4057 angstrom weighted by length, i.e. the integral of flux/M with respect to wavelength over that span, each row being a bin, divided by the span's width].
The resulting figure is 6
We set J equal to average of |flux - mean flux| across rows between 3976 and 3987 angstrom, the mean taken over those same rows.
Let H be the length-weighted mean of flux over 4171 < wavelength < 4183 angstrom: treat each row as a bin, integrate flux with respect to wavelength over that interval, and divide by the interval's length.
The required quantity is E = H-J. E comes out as 15.6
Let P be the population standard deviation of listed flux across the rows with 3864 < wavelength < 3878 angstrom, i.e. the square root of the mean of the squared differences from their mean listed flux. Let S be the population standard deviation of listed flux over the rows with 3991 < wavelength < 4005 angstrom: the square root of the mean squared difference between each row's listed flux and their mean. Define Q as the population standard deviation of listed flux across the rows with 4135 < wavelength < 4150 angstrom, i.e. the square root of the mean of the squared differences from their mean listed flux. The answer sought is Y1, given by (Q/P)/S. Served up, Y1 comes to 0.4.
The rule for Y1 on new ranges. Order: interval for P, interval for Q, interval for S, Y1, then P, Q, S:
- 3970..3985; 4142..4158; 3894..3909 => 0.1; 4.12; 0.79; 3.18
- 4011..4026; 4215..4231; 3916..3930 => 0.7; 1.52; 0.93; 0.83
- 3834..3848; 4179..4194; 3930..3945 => 1.4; 1.35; 1.61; 0.83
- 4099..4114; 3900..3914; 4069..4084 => 3.2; 1.14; 3.00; 0.81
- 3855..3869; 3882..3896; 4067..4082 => 1.1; 1.16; 1.17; 0.93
